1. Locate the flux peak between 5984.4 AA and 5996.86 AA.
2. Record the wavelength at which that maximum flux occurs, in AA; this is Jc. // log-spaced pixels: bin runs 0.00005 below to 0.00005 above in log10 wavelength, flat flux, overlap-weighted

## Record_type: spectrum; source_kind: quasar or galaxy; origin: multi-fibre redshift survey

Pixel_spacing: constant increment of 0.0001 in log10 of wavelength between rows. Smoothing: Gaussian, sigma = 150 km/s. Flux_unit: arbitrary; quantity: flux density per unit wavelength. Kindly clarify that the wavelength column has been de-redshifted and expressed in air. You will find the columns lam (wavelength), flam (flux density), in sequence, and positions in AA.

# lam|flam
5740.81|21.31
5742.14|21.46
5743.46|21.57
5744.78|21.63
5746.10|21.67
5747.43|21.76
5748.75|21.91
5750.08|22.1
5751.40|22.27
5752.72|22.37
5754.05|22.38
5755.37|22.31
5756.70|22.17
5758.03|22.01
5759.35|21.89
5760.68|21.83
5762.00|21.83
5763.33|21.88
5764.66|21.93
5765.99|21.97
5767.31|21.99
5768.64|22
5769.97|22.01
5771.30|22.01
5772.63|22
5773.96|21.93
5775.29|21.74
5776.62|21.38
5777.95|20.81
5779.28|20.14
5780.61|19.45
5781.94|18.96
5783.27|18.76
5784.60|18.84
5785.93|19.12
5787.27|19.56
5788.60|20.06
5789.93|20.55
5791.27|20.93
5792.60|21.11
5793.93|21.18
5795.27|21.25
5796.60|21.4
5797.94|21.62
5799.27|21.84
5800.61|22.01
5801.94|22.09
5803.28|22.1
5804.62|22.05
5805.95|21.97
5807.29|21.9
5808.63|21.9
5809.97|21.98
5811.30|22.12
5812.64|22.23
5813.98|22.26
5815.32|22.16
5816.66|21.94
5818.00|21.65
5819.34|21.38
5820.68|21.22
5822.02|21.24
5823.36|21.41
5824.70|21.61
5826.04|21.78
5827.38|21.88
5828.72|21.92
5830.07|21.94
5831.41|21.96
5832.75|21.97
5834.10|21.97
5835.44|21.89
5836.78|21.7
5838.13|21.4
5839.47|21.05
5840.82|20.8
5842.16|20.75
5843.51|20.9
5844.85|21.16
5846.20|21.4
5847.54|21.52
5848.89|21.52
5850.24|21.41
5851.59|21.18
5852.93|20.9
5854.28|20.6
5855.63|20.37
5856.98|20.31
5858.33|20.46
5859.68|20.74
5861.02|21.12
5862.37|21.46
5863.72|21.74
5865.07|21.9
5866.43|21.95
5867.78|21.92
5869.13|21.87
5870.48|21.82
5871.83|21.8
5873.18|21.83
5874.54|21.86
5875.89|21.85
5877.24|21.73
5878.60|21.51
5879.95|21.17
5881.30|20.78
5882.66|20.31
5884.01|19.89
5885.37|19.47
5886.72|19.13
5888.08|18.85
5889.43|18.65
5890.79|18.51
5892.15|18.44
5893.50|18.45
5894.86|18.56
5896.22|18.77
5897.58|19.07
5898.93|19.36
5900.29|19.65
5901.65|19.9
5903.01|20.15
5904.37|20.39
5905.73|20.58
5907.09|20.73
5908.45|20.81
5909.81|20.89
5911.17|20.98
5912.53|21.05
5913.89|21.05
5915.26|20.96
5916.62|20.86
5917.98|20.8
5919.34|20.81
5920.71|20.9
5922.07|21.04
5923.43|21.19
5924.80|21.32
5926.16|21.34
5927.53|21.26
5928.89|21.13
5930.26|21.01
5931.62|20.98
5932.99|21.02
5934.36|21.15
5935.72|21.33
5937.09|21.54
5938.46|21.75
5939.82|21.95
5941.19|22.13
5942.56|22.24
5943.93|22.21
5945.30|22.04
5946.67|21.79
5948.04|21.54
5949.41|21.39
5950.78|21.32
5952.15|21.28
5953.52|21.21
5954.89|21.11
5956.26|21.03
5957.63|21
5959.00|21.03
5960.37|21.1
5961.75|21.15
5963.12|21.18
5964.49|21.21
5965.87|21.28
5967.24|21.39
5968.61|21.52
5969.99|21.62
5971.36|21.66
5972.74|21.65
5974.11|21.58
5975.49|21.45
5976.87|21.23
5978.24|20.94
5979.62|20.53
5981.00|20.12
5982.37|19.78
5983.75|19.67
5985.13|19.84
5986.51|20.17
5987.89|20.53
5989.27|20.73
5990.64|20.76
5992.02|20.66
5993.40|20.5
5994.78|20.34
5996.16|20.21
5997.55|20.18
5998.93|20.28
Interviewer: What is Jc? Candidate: 5990.64 AA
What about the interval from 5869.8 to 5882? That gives 5874.54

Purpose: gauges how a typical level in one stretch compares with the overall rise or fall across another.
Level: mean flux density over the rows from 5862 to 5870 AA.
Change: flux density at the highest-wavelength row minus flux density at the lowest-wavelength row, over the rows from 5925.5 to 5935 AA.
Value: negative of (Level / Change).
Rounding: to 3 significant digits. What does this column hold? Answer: 115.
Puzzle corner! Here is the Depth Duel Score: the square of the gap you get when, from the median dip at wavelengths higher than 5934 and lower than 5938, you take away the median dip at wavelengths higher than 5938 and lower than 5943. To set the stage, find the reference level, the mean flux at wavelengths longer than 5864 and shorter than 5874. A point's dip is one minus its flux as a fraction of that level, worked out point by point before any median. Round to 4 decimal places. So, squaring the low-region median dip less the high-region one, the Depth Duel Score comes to 0.0011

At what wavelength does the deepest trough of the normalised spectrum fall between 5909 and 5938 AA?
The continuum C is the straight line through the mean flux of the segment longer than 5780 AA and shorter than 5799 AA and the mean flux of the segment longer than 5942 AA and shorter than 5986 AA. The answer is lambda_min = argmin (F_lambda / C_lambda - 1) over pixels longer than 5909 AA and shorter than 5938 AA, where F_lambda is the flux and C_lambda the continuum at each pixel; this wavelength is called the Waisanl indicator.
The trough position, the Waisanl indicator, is 5917.98 AA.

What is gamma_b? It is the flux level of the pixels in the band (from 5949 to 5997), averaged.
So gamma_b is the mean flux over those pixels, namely 20.9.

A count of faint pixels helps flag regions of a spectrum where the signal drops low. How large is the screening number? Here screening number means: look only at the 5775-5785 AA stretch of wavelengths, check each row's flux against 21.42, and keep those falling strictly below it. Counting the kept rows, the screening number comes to 7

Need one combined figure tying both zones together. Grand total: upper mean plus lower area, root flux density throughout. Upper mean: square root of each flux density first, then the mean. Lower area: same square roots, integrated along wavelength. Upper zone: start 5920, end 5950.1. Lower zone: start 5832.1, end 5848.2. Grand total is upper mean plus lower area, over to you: 79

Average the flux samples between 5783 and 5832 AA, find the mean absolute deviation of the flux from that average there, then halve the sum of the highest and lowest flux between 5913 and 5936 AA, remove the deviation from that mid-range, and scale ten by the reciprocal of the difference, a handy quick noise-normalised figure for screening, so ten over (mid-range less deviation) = 0.491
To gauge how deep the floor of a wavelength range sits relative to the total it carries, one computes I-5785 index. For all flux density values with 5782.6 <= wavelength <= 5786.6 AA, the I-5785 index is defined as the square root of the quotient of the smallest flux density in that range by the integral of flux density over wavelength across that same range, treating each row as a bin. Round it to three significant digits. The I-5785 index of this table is 0.498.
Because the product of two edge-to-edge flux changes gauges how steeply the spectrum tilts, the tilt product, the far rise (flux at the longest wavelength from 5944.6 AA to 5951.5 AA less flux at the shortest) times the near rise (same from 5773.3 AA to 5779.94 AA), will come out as 1.29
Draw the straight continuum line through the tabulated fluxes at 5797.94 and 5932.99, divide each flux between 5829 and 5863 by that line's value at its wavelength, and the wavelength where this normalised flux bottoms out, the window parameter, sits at 5856.98 AA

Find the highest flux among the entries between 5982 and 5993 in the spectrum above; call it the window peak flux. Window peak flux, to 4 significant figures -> 20.76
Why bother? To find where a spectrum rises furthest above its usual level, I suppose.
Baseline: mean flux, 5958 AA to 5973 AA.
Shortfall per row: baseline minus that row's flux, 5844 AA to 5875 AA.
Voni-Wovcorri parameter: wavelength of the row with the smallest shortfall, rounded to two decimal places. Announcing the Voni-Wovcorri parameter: 5866.43 AA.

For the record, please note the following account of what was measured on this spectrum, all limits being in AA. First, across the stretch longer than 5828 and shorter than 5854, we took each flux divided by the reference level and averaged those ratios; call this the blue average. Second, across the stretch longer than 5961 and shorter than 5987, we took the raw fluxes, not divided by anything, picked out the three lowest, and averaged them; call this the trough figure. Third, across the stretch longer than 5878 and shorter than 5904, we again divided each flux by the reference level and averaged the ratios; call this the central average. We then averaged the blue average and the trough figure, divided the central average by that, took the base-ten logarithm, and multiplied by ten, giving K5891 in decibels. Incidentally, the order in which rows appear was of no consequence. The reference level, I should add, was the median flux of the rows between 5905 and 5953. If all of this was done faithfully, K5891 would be -10.52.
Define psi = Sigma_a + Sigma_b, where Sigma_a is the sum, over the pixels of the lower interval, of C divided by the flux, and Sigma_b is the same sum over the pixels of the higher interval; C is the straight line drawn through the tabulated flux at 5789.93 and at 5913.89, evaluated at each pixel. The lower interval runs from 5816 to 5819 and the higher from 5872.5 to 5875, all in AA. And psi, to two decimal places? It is 3.81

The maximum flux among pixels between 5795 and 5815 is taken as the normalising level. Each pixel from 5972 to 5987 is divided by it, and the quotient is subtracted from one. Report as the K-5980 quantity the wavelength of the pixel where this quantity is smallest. 5972.74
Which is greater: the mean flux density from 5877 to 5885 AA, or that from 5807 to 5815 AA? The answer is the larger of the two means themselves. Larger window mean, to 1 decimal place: 22.1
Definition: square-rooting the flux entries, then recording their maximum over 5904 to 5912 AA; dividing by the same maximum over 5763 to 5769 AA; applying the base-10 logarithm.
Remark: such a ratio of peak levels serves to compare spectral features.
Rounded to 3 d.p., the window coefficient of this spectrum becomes -0.010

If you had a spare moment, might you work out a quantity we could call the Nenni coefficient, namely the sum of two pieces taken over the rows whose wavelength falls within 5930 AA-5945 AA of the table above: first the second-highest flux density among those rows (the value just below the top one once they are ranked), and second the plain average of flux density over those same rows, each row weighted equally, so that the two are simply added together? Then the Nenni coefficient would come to 43.8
